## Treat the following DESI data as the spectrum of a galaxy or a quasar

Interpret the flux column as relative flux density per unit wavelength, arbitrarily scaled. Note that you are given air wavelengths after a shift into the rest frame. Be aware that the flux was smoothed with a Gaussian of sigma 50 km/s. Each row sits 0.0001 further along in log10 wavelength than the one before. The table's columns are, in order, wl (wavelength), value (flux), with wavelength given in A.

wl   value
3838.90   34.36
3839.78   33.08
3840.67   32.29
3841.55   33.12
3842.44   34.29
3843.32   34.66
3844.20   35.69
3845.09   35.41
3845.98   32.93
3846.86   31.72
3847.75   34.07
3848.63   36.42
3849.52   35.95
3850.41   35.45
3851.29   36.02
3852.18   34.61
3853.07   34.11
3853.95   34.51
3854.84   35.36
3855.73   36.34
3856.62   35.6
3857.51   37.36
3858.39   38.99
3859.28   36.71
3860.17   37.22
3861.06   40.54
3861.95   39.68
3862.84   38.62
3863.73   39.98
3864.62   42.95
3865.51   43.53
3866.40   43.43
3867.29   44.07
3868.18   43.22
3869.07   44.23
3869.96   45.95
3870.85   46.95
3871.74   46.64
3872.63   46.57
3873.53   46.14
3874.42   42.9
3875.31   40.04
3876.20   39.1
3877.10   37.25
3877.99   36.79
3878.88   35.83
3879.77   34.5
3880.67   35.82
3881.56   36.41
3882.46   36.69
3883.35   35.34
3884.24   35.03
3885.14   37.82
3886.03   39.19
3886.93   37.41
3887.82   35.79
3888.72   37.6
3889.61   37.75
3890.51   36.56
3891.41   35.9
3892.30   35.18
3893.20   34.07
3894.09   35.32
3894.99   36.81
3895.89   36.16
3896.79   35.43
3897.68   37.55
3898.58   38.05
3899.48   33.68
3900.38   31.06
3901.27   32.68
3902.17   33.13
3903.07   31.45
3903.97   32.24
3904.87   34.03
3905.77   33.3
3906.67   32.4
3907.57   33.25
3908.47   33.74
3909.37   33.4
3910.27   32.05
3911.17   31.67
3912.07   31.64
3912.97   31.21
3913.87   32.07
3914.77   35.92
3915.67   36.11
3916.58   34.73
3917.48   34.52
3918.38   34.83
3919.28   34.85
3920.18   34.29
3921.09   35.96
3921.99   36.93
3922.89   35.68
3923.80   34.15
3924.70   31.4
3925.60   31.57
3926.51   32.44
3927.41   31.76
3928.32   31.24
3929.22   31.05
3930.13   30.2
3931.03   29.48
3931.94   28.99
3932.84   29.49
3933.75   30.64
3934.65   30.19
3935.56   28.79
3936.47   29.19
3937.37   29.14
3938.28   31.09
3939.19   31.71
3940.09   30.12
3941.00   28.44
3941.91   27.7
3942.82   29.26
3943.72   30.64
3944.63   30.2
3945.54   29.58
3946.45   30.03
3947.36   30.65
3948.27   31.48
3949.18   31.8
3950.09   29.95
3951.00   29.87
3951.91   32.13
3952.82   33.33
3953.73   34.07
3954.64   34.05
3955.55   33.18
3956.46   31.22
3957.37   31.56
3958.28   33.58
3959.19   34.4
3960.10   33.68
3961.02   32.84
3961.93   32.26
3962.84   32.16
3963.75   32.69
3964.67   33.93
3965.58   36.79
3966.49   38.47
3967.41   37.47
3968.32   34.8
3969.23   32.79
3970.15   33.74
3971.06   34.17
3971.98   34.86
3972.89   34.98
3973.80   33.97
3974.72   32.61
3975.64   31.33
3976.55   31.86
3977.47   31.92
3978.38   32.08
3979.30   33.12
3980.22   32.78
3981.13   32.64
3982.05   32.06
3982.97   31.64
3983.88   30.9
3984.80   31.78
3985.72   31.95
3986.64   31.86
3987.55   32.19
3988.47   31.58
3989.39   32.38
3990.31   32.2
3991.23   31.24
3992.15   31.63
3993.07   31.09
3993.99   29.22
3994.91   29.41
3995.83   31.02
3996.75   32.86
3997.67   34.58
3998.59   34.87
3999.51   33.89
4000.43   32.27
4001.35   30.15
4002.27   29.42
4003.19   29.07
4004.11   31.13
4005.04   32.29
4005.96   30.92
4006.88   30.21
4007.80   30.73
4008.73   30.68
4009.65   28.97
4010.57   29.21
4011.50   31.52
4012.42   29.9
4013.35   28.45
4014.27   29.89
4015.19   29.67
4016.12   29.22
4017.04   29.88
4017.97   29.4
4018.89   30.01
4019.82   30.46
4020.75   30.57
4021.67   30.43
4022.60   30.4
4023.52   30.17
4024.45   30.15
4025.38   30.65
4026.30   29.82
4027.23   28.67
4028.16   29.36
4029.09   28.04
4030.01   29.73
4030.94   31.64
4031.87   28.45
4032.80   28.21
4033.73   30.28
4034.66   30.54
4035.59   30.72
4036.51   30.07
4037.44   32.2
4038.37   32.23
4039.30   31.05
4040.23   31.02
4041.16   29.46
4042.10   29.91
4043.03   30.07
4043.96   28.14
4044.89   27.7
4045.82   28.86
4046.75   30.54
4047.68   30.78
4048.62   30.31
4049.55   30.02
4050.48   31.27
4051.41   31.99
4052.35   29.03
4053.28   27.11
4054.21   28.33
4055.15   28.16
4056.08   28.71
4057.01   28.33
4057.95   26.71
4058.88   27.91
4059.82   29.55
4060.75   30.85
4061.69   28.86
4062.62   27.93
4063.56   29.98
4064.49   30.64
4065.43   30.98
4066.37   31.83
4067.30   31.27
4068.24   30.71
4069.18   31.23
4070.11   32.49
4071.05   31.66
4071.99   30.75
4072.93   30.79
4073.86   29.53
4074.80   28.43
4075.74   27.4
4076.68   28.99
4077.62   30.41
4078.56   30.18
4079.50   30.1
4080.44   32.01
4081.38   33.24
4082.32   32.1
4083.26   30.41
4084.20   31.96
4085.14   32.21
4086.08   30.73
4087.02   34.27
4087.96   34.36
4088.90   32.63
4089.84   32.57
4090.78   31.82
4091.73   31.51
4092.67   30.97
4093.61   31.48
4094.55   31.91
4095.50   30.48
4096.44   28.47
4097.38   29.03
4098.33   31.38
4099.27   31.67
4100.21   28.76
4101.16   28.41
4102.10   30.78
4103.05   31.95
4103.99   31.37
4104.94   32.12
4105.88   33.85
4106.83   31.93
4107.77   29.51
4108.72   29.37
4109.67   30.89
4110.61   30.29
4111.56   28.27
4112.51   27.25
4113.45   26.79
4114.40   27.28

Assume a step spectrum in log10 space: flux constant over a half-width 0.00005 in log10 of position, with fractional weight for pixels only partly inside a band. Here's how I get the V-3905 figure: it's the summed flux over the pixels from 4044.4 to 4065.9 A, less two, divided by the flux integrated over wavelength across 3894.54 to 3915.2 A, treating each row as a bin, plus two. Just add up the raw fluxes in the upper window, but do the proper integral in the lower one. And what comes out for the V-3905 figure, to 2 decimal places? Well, 0.97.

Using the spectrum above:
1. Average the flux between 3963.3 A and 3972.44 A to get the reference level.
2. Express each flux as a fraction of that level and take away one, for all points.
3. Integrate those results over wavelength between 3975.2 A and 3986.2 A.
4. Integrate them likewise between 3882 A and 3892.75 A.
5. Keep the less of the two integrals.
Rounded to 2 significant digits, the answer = -0.93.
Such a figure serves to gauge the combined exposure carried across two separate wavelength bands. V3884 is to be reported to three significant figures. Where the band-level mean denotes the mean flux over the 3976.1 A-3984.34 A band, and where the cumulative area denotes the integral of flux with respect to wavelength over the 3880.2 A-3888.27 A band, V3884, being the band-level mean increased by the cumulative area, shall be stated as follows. 327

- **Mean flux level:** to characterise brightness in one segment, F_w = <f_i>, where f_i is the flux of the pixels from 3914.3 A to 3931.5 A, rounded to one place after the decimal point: 33.5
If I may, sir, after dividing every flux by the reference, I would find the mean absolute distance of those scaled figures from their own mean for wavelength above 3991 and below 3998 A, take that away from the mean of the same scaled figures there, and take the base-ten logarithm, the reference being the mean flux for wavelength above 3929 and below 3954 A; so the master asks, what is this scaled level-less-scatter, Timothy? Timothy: -0.003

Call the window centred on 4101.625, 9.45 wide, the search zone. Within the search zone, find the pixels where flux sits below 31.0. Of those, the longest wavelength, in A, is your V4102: 4102.10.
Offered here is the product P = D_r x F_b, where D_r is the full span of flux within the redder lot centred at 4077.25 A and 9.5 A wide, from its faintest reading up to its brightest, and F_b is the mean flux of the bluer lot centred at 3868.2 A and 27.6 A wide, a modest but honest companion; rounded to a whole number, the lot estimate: 235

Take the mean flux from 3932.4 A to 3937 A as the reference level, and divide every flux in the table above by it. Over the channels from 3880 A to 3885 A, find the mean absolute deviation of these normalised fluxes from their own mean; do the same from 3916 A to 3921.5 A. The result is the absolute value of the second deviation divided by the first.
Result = 0.7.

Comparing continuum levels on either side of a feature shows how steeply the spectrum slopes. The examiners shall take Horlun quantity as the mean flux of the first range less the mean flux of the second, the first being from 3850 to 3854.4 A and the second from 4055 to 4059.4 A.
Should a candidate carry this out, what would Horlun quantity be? 7.0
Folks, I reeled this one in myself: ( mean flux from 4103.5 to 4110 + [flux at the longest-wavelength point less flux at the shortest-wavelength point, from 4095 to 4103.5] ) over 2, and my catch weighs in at 16.4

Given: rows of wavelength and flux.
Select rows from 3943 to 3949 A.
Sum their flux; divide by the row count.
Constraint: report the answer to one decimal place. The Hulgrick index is 30.4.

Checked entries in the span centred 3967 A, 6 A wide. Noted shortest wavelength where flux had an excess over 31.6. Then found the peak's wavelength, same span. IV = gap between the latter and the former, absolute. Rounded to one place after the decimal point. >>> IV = 1.8 A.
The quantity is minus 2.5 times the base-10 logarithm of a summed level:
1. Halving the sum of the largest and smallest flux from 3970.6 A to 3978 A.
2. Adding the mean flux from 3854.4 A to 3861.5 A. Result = -4.62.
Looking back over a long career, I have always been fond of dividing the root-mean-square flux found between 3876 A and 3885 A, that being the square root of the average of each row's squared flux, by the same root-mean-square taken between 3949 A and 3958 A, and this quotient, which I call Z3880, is 1.13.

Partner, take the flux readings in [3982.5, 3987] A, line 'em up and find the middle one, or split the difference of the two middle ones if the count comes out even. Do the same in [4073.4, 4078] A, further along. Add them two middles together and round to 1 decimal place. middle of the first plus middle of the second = 60.8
